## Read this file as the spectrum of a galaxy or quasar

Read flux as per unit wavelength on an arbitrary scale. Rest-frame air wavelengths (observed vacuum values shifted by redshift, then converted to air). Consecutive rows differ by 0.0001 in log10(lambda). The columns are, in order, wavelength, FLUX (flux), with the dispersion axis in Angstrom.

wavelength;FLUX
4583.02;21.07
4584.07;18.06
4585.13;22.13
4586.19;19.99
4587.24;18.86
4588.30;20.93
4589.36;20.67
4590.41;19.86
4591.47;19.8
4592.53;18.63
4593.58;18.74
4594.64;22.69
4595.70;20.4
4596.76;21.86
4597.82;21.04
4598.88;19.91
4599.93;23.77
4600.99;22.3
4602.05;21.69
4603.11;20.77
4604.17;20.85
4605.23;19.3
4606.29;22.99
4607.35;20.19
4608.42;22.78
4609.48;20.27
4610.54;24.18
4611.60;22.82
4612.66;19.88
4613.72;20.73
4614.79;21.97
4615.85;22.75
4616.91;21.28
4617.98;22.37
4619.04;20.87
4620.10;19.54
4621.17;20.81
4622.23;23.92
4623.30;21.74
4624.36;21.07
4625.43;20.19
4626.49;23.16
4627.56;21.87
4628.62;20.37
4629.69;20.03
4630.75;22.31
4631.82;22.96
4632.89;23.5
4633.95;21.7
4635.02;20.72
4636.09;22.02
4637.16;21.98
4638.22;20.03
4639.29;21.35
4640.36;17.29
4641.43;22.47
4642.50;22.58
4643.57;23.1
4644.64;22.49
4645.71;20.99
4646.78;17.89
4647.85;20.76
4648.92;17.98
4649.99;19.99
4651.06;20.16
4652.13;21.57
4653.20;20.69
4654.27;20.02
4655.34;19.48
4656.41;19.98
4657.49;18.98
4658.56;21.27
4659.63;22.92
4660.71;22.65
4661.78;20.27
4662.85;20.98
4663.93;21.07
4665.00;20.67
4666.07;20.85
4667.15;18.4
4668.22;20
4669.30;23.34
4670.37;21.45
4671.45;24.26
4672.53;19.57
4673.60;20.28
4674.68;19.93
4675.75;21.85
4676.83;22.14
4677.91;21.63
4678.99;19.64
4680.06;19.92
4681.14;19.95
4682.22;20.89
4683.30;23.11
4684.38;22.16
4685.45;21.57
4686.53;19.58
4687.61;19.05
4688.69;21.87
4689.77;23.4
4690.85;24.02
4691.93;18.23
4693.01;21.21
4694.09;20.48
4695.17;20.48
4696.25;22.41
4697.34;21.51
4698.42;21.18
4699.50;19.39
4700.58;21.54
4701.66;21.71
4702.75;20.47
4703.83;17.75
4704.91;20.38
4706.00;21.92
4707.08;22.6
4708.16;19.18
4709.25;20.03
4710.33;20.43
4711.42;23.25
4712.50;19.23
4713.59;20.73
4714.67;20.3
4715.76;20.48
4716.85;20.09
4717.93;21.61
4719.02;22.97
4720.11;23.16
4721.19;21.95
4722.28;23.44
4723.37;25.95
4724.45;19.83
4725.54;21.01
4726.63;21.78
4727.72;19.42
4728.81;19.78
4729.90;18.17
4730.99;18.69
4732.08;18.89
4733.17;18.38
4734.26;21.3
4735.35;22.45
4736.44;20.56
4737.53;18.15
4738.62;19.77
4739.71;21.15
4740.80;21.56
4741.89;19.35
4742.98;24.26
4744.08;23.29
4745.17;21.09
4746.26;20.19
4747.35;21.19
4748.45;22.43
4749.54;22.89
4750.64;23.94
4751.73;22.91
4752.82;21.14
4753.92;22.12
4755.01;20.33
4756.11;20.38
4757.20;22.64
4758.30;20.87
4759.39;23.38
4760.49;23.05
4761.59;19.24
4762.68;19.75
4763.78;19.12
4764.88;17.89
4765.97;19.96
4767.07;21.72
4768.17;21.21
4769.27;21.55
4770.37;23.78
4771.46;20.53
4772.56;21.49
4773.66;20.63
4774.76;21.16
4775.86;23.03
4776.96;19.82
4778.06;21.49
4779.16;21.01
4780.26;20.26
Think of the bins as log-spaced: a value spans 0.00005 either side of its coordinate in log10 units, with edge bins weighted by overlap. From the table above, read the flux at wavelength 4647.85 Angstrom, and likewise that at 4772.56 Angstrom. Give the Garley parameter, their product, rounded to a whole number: 446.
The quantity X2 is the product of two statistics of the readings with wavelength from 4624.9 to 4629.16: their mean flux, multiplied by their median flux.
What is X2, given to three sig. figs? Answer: 452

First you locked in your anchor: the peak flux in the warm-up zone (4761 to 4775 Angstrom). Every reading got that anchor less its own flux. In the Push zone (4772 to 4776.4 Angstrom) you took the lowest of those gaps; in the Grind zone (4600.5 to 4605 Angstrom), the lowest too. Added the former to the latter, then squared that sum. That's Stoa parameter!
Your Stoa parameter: 5.0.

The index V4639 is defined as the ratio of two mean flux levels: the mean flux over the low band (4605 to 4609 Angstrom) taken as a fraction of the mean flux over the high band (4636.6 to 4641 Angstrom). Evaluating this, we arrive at 1.06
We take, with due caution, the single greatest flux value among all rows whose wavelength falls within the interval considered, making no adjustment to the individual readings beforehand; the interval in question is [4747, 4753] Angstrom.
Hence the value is 23.94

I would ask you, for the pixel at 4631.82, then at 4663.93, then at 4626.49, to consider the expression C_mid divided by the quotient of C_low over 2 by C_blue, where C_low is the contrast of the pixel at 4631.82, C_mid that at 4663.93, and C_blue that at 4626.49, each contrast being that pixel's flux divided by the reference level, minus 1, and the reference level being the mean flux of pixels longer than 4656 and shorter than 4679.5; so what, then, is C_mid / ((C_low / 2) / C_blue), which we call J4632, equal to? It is 0.007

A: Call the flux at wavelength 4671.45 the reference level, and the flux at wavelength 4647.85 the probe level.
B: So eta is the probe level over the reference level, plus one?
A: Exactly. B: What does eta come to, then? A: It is 1.86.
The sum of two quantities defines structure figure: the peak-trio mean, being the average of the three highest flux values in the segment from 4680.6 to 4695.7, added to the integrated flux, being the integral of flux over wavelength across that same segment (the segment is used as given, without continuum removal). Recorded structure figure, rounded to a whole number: 343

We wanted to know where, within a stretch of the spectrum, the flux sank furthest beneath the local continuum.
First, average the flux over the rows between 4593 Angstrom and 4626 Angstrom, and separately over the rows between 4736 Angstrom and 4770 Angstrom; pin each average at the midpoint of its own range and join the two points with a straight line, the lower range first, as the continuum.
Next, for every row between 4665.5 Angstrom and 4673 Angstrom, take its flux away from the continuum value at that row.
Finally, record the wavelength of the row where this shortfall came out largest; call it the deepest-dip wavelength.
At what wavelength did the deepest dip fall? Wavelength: 4667.15 Angstrom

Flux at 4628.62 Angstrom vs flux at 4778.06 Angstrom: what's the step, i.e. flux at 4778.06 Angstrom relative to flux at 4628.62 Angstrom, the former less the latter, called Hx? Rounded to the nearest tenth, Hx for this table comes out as 1.1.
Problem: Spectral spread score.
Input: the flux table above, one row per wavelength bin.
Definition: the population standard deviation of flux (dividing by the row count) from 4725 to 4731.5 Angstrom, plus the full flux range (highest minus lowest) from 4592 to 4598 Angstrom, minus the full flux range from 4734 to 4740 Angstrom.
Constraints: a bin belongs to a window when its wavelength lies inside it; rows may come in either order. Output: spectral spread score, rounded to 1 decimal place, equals 1.0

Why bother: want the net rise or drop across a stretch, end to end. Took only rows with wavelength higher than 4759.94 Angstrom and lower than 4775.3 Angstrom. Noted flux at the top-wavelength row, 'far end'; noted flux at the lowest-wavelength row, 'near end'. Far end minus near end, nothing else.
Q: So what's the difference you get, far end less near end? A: -1.9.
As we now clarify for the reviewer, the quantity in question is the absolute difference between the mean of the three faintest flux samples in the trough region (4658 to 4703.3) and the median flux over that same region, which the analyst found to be 2.6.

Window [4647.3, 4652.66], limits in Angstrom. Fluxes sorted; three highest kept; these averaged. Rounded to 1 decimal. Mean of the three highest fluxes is 20.8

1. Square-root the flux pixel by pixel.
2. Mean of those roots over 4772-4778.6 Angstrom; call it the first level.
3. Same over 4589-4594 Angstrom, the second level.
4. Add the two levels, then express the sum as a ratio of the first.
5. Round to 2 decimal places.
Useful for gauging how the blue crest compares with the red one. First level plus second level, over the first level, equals 1.96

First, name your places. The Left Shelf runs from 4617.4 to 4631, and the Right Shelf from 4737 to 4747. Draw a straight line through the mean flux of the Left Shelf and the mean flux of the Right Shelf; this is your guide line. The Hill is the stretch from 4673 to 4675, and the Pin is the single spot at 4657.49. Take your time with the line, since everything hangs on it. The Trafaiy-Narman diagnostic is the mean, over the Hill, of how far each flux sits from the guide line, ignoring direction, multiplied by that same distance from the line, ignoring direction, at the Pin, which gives 2.6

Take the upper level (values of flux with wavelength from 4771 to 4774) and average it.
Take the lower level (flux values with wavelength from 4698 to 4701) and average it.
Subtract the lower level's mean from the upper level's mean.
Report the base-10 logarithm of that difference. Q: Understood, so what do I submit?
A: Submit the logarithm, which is -0.7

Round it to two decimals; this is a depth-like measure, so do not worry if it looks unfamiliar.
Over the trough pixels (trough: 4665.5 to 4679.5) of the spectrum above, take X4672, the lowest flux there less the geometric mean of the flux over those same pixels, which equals -2.57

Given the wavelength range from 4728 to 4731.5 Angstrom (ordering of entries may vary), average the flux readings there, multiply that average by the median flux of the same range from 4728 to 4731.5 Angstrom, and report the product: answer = 353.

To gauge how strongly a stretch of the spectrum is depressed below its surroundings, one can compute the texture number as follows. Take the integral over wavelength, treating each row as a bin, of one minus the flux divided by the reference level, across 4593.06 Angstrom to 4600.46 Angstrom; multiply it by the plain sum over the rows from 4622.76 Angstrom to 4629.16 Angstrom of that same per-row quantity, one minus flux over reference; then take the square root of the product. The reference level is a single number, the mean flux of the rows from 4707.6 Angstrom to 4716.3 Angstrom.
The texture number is 0.274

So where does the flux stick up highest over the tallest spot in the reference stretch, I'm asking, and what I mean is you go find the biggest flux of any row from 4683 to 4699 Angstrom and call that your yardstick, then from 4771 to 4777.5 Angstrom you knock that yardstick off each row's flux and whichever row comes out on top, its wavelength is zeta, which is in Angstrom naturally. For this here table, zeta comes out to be 4775.86 Angstrom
